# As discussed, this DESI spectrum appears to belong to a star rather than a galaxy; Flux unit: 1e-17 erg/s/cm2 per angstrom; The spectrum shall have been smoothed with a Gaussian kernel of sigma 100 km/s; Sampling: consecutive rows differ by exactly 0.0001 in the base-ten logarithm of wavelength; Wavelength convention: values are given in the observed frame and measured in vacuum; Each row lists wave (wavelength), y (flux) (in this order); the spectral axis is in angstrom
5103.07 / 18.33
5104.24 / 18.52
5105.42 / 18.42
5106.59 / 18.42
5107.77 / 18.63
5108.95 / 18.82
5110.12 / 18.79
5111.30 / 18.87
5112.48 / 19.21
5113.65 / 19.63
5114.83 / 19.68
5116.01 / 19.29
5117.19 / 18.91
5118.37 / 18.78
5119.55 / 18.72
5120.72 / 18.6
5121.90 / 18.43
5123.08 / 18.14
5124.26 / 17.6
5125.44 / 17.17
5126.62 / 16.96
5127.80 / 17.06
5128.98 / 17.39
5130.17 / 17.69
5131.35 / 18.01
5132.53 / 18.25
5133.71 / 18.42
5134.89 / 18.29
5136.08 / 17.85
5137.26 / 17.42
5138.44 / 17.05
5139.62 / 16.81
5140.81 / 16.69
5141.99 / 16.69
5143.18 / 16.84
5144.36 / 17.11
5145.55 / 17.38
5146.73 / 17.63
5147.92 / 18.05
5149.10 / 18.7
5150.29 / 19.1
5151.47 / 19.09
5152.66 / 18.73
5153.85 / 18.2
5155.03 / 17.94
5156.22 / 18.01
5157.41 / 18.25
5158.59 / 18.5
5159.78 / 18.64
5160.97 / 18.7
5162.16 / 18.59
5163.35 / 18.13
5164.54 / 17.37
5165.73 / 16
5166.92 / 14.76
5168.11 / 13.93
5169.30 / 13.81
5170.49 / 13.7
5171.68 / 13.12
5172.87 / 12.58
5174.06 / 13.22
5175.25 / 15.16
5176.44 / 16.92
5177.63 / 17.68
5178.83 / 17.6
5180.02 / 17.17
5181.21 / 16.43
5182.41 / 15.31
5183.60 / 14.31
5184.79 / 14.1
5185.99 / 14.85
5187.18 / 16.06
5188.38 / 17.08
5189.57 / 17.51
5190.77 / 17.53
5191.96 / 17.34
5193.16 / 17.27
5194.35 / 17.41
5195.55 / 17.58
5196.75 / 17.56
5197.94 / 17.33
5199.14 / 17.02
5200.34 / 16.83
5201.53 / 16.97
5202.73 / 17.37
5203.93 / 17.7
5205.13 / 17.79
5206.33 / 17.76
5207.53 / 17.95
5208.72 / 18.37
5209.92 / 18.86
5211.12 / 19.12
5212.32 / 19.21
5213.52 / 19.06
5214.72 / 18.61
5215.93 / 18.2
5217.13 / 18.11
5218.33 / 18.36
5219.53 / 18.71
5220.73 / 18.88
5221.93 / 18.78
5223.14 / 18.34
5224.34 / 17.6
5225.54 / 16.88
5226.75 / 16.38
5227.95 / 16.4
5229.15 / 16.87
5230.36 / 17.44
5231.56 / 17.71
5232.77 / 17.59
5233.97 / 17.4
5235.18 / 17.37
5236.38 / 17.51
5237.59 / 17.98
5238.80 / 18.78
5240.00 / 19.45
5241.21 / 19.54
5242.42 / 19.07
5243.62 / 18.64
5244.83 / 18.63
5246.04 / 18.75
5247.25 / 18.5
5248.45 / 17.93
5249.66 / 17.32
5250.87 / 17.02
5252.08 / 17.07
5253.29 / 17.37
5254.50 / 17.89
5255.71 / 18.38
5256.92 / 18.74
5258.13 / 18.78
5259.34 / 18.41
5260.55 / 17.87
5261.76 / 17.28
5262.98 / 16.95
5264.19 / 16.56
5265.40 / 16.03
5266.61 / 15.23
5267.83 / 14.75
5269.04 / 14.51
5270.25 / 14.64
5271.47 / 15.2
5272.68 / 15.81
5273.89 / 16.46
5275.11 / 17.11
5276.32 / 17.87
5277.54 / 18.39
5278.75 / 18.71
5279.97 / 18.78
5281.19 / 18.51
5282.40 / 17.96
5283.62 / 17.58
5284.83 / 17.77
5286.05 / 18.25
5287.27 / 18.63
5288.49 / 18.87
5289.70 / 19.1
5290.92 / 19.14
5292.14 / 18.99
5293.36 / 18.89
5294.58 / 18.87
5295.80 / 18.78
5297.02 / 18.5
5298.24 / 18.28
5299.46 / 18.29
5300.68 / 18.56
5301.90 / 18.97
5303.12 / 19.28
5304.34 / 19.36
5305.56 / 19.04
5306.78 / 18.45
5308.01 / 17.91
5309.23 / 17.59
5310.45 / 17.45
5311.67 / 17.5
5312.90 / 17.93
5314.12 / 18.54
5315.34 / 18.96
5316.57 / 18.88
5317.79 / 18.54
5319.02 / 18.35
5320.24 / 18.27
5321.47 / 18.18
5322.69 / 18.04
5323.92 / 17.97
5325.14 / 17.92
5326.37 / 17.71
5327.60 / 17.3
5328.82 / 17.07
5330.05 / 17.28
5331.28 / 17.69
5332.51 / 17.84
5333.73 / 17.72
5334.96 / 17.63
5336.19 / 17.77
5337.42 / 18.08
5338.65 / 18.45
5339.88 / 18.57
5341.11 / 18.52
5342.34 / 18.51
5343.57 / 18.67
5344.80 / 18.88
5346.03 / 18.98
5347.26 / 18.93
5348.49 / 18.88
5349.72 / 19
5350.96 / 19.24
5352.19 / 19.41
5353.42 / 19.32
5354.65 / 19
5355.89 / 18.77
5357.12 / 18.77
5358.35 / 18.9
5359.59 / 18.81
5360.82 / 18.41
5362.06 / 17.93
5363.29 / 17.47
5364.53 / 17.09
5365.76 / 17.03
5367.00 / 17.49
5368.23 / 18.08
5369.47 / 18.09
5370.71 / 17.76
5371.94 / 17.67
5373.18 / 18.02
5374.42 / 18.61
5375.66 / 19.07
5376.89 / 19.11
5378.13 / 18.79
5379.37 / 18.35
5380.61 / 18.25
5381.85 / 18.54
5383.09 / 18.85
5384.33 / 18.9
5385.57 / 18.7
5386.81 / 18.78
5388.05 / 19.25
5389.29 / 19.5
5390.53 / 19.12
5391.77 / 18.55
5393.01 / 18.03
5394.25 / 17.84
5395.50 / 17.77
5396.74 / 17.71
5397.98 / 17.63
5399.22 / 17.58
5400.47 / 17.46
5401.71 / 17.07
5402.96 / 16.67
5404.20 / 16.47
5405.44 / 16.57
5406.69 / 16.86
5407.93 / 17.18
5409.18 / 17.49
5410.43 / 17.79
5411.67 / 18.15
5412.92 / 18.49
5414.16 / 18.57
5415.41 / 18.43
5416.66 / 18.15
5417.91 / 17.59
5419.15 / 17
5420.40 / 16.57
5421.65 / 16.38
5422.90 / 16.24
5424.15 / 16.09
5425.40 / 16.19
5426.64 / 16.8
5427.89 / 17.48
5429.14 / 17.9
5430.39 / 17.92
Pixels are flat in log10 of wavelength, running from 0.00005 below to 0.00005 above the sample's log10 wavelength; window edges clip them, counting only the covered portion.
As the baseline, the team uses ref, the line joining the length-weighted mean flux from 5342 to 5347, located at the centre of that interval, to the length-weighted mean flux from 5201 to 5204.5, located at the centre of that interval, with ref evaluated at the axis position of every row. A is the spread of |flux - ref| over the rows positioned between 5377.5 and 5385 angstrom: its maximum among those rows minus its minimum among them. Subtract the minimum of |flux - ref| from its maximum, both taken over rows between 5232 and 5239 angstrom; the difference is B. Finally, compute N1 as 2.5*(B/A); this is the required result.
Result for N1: 4.2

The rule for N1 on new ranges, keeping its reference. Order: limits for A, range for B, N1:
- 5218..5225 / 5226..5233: 2.2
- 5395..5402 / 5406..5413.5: 5.1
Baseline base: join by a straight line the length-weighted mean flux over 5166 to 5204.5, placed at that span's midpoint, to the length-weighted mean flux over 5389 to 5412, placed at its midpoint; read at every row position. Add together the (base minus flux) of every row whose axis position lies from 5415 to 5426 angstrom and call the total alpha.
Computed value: 7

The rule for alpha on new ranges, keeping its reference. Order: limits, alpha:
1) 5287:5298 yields -18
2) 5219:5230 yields -12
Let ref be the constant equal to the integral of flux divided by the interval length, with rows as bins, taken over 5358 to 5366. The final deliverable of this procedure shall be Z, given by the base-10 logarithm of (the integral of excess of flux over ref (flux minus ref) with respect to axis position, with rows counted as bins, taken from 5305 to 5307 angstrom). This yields 0.23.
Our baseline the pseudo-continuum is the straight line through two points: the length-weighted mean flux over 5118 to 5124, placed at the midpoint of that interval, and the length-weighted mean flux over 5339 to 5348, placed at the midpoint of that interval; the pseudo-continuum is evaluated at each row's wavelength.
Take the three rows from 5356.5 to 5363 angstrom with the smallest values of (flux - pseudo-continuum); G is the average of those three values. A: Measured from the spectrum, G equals -0.4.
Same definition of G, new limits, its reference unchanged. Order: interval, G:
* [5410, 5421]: -1.7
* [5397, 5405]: -2.0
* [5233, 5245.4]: -1.2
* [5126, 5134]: -1.4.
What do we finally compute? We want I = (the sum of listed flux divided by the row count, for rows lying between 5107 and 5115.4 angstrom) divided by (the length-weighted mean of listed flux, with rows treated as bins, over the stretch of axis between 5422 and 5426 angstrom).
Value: 1.18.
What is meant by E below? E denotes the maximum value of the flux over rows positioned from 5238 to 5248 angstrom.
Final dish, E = 19.54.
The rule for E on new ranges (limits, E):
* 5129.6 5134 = 18.42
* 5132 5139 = 18.42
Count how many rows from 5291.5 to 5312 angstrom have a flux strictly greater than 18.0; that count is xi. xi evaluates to 13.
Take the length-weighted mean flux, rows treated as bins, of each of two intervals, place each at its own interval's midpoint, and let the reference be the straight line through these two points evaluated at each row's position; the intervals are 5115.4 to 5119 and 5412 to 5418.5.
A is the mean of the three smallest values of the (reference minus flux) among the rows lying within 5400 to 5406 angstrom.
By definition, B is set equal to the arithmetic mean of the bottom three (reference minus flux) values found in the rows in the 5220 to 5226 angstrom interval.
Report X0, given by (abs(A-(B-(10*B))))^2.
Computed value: 2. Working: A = 1.2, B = 0.0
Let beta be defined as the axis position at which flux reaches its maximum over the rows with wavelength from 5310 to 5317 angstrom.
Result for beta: 5315.34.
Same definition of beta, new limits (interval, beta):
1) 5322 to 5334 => 5322.69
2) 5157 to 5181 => 5160.97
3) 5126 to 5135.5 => 5133.71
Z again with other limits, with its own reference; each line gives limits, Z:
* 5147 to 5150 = 0.09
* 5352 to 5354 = 0.45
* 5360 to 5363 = -0.26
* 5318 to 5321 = 0.06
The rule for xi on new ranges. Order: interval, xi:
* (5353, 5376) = 12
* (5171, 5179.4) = 0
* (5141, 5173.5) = 13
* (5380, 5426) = 16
